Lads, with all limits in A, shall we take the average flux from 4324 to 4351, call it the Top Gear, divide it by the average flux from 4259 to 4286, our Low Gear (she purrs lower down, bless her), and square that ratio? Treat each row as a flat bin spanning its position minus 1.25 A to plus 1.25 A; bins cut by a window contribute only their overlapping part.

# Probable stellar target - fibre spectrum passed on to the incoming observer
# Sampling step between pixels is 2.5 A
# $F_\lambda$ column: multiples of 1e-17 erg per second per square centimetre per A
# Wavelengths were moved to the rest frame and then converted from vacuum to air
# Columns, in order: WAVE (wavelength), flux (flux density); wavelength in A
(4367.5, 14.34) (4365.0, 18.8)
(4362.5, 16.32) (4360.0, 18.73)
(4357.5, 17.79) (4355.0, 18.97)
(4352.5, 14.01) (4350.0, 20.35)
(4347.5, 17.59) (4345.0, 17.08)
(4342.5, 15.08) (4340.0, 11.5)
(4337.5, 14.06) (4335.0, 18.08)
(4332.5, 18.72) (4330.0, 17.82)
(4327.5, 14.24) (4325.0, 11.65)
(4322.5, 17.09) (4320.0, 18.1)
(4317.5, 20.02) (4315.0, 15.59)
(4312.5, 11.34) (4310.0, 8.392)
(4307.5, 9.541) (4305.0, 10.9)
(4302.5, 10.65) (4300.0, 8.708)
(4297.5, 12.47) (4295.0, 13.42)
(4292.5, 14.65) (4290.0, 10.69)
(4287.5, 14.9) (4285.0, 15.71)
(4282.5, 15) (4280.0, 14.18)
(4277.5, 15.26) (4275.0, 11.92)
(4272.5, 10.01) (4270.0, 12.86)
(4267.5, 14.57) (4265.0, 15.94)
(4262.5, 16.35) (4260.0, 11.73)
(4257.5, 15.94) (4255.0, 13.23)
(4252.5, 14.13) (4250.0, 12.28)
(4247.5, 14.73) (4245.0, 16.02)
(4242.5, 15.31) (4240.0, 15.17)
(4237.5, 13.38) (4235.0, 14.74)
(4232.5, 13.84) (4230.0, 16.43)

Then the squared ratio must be 1.32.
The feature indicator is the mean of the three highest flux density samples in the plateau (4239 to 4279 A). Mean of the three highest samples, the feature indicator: 16.1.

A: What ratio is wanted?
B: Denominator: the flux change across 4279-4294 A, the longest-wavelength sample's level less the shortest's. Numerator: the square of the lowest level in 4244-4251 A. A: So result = 321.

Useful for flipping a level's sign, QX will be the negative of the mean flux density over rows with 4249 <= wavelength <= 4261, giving -13.5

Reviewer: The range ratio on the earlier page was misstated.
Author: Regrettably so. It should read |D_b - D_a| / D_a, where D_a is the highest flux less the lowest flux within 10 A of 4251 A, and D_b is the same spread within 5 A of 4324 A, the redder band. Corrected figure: 0.50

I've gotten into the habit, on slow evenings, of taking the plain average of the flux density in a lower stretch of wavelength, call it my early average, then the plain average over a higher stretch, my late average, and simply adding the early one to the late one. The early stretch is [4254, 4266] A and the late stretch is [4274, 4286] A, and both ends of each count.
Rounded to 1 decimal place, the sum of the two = 29.1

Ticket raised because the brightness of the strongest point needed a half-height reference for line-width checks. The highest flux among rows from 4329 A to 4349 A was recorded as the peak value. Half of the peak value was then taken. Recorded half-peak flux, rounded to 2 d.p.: 9.36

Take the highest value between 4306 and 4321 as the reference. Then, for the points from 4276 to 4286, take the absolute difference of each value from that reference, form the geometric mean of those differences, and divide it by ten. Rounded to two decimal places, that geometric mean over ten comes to 0.50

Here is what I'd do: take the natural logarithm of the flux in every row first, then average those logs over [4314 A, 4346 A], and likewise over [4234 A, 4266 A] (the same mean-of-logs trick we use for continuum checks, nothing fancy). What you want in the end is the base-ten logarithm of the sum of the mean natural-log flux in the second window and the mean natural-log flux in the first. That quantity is 0.735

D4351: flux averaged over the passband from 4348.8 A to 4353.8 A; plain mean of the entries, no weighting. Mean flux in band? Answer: 17.2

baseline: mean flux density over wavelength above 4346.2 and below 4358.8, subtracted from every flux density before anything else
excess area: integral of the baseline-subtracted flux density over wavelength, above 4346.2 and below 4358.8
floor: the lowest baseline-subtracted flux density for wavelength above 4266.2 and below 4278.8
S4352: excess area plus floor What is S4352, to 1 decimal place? -7.7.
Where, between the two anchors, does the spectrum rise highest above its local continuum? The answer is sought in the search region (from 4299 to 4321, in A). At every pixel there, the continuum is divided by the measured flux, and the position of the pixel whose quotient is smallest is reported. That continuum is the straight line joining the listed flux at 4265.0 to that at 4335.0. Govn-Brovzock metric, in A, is 4317.5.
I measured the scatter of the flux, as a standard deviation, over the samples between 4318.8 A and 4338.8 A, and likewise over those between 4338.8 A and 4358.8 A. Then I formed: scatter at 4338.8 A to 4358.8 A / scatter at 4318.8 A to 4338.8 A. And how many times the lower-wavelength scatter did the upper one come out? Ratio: 1.12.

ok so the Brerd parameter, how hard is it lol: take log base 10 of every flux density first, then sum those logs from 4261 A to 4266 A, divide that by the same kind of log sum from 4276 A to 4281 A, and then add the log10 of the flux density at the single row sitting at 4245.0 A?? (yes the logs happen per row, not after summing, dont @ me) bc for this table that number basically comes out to 2.24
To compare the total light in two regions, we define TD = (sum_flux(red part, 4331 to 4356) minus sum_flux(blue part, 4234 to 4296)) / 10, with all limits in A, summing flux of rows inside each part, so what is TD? -19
